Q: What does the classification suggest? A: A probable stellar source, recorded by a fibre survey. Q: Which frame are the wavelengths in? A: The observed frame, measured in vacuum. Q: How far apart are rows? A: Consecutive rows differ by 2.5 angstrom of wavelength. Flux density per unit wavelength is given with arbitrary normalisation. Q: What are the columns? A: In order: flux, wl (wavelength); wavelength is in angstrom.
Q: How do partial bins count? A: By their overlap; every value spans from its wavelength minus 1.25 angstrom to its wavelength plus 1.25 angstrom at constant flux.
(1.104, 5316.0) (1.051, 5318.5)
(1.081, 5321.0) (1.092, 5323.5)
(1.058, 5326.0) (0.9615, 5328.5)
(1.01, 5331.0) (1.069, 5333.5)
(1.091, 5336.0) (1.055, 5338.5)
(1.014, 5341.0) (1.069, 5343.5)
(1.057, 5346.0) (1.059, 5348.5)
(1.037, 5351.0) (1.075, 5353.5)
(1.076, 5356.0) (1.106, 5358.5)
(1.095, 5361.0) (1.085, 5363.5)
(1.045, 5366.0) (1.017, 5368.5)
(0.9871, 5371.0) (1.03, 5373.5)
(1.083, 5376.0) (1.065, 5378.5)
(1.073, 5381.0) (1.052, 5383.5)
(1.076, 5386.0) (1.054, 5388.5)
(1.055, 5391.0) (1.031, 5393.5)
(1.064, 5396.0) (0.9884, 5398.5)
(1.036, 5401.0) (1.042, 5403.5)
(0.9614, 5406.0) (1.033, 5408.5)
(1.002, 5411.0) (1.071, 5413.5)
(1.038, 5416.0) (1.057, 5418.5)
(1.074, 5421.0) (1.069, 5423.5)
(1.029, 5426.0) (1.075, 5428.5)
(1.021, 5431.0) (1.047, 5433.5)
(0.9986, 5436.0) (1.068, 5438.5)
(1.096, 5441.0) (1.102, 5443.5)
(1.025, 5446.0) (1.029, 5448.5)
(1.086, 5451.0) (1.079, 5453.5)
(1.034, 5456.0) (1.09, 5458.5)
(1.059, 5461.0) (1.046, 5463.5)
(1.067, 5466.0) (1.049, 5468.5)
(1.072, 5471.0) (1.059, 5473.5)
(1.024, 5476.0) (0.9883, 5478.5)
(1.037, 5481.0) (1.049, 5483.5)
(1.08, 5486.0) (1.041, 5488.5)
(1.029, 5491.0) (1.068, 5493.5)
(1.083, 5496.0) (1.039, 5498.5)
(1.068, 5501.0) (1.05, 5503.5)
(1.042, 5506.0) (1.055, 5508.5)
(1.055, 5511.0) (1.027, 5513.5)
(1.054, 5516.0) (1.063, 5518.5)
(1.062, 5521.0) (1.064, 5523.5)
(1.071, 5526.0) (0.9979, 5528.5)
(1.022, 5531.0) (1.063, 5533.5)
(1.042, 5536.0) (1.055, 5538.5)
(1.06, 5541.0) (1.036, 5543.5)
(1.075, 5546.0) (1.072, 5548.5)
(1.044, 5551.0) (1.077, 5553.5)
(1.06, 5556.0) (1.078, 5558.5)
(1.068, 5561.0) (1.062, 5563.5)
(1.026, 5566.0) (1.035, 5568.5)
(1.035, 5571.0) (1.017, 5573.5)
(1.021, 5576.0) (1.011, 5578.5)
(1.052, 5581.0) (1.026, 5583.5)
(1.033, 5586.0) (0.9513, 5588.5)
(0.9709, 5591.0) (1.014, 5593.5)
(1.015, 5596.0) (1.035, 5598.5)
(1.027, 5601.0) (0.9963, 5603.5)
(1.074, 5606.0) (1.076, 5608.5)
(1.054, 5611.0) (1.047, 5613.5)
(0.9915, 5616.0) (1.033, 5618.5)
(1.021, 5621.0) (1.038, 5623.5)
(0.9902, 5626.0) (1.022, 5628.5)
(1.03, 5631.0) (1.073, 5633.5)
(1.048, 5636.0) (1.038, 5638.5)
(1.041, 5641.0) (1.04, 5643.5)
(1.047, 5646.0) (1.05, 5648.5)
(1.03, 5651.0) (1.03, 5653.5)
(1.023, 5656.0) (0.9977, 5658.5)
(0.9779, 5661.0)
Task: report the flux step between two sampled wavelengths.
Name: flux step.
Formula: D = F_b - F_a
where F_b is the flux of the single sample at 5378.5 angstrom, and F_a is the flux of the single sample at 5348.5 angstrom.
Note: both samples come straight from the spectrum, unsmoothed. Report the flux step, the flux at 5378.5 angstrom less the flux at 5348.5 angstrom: 0.006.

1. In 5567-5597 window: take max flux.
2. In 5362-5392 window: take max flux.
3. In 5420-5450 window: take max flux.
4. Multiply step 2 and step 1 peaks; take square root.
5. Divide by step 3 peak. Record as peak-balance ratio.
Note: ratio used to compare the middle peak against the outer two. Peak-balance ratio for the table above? 0.97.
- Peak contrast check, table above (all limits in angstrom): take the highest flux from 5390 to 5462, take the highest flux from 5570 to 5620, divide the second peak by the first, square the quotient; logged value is 0.95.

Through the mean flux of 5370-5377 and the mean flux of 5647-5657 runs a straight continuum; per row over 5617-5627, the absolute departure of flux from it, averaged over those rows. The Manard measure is 0.015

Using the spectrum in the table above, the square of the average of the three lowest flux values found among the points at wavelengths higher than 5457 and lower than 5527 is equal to 1.03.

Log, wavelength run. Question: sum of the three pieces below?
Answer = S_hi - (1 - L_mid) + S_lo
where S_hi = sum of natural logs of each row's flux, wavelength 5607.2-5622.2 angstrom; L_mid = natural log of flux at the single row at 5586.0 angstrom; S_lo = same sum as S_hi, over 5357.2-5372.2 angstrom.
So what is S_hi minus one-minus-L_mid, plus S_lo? -0.430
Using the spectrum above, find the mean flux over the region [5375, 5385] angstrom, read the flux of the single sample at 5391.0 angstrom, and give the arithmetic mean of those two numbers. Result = 1.06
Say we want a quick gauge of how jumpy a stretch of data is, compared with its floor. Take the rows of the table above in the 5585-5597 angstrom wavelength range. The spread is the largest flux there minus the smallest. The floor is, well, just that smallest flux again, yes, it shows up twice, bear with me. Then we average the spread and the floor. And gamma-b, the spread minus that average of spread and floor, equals -0.43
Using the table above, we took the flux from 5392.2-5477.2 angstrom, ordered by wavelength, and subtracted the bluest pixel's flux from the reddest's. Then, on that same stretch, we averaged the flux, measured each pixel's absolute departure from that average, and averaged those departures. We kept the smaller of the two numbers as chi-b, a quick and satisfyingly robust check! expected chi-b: -0.01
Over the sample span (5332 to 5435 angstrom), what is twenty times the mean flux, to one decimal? 21.0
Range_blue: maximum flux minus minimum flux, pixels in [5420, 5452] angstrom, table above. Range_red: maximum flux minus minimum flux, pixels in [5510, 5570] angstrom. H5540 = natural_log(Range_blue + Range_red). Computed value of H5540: -1.70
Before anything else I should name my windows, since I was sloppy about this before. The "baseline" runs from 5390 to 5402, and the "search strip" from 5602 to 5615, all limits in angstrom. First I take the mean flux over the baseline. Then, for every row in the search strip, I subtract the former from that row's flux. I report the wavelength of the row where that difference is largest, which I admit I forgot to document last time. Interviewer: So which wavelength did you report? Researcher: 5608.5 angstrom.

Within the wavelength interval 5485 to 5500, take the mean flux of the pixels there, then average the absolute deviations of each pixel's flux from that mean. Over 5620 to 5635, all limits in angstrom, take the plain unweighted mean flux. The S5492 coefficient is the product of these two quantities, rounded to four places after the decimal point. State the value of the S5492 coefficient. 0.0209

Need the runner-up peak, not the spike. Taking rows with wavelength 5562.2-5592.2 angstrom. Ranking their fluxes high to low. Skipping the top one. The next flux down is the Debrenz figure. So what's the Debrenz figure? 1.052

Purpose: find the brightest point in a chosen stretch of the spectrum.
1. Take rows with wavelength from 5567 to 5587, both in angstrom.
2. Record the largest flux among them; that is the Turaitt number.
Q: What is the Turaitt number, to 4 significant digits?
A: 1.052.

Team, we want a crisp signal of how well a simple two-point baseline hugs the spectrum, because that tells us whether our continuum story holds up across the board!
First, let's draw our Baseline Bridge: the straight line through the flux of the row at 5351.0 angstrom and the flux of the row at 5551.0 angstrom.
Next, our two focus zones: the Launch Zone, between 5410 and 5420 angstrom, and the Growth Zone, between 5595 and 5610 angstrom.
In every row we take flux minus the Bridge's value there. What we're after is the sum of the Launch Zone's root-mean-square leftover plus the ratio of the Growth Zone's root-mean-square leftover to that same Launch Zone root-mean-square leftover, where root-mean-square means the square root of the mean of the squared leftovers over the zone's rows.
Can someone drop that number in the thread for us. 1.20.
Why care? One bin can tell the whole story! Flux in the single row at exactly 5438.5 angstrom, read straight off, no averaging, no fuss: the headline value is 1.068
